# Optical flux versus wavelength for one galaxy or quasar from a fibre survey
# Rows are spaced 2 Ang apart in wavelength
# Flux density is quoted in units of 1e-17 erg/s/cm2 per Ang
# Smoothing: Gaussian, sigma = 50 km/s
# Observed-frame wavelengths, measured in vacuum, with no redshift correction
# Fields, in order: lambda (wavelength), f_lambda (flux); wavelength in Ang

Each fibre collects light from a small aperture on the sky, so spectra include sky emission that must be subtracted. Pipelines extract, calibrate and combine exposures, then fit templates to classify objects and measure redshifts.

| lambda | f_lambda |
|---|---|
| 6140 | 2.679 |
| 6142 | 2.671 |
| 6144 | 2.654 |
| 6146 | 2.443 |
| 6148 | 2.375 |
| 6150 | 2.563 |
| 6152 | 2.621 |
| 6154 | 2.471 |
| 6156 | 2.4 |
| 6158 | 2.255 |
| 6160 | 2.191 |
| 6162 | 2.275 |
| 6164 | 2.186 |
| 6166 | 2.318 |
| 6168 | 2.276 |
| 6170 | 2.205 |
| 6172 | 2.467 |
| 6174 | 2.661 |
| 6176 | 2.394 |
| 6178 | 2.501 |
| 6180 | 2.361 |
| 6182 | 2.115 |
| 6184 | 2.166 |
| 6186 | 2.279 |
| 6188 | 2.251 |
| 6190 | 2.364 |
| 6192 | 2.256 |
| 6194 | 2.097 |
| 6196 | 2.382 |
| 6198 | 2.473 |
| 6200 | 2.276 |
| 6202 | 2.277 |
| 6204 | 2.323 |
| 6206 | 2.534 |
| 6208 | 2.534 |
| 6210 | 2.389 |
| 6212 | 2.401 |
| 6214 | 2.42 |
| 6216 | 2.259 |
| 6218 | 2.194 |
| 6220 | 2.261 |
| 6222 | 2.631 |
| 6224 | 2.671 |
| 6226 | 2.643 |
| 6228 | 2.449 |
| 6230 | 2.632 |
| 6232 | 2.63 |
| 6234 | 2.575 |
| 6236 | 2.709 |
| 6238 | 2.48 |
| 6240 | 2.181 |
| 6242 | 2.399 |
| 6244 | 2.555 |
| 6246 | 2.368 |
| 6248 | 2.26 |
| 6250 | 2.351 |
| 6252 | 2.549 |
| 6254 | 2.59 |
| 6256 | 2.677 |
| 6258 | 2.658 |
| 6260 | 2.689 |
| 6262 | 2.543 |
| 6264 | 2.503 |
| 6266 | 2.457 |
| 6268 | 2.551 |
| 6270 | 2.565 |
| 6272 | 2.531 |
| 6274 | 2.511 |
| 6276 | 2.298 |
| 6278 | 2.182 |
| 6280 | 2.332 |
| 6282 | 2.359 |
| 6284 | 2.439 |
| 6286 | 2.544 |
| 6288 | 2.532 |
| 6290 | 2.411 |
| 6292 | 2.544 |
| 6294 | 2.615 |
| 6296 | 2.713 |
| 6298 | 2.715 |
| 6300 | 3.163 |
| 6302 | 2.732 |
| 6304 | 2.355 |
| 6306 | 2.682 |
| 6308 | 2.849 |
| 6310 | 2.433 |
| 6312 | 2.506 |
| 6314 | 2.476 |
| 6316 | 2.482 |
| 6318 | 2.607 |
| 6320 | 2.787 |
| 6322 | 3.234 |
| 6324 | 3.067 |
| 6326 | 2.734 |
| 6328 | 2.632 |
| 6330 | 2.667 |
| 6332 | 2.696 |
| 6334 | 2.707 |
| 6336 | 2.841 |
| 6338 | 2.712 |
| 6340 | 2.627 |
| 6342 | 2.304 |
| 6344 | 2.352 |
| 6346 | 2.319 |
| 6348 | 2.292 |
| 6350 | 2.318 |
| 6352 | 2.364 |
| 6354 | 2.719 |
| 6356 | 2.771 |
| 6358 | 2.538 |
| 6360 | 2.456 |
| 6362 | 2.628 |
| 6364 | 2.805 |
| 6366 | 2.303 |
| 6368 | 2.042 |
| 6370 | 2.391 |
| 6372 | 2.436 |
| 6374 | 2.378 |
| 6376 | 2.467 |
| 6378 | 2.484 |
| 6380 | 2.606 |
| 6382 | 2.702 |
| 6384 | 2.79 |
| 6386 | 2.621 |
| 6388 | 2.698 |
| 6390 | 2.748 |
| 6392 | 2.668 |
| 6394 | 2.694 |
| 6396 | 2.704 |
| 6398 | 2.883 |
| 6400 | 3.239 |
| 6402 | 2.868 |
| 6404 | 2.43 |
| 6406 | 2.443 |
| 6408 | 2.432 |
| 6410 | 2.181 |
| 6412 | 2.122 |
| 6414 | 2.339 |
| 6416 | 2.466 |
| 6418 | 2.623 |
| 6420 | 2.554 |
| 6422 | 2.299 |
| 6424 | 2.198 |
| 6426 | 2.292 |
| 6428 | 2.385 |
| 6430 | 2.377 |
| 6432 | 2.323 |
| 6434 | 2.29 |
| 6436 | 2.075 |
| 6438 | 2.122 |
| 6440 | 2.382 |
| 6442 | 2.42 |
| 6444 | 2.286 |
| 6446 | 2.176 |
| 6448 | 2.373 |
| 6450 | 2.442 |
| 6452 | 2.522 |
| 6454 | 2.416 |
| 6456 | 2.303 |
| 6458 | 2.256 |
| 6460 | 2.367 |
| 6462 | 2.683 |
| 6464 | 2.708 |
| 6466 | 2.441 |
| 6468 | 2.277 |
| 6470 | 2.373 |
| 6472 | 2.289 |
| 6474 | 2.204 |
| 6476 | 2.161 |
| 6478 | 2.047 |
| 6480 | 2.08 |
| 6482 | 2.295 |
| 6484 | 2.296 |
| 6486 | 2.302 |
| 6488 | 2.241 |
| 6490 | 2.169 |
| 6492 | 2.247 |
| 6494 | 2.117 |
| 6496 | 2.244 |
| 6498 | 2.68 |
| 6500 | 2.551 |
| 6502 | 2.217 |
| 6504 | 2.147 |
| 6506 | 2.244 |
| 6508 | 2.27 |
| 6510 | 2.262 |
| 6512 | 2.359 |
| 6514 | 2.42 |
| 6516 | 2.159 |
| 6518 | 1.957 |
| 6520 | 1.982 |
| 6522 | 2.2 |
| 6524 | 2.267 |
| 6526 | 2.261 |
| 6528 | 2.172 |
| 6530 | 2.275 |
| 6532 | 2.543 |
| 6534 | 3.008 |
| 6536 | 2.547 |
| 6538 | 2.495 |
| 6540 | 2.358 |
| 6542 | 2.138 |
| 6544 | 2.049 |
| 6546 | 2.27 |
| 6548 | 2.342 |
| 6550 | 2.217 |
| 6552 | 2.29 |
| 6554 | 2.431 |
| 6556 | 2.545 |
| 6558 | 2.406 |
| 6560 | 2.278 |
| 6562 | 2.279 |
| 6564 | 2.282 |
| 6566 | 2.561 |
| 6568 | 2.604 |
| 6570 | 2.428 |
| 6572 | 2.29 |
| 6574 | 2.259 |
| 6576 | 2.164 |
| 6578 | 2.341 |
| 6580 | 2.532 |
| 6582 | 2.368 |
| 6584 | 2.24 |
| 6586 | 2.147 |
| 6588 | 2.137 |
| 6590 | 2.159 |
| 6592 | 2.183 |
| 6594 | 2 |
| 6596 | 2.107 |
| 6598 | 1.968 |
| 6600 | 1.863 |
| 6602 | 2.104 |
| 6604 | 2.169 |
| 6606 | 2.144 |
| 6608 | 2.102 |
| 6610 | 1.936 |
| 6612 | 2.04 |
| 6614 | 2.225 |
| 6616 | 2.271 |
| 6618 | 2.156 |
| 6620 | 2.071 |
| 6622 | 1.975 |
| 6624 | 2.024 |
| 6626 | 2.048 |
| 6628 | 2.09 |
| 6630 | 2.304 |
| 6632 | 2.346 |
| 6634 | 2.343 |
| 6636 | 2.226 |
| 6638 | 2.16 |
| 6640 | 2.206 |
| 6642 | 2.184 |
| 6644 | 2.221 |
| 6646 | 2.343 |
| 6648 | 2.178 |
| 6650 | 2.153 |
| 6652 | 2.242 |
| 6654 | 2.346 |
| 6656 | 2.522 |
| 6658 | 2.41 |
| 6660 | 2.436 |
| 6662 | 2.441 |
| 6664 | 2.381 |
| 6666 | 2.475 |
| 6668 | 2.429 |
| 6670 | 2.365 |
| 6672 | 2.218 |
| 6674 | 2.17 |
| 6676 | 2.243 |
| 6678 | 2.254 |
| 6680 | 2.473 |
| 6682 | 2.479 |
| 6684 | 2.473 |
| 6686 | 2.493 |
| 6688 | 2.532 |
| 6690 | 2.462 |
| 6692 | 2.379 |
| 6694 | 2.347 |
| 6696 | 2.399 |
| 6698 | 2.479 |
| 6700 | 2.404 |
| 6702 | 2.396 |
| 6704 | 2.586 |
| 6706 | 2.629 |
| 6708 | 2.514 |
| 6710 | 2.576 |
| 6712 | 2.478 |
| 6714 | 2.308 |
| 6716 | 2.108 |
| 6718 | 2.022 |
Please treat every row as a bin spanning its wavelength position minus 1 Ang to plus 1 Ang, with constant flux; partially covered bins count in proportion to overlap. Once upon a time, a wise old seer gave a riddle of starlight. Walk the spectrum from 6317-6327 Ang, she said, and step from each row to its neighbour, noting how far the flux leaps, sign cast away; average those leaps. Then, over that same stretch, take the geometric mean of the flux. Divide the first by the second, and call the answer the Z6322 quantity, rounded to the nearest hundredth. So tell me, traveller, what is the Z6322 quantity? 0.10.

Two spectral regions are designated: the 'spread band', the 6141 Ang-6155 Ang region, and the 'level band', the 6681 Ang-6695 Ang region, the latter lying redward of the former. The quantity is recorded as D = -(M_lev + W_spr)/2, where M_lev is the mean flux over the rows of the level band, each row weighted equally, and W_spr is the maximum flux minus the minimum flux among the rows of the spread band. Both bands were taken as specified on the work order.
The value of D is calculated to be -1.37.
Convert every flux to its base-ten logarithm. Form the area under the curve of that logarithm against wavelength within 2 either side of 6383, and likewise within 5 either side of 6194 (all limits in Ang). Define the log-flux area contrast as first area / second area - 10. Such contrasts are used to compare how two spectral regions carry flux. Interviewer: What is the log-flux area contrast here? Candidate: -9.5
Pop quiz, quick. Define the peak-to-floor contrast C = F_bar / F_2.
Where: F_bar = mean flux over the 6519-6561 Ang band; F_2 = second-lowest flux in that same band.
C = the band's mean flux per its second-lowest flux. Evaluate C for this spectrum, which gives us 1.14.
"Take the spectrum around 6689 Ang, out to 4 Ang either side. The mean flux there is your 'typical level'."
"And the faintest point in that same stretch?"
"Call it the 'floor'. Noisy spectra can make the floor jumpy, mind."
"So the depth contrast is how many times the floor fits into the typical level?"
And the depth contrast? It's 1.04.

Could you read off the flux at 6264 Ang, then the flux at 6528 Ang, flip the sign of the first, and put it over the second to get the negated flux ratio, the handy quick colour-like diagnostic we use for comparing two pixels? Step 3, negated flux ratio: -1.15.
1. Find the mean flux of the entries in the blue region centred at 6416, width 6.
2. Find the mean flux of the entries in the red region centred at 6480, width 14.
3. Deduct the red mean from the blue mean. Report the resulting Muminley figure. 0.28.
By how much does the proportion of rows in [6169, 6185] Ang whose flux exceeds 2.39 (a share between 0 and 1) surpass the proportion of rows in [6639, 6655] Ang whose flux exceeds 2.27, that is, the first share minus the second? 0.25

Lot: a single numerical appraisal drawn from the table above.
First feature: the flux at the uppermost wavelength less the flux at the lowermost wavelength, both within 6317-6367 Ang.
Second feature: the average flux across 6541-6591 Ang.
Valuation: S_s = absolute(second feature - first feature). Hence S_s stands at 2.61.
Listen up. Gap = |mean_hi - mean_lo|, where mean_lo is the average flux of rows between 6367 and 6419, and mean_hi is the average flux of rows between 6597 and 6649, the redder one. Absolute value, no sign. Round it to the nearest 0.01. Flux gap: 0.41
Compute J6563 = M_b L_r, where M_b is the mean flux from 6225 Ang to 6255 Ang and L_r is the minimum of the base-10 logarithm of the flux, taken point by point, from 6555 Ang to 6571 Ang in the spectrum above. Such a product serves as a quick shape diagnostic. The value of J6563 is 0.89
